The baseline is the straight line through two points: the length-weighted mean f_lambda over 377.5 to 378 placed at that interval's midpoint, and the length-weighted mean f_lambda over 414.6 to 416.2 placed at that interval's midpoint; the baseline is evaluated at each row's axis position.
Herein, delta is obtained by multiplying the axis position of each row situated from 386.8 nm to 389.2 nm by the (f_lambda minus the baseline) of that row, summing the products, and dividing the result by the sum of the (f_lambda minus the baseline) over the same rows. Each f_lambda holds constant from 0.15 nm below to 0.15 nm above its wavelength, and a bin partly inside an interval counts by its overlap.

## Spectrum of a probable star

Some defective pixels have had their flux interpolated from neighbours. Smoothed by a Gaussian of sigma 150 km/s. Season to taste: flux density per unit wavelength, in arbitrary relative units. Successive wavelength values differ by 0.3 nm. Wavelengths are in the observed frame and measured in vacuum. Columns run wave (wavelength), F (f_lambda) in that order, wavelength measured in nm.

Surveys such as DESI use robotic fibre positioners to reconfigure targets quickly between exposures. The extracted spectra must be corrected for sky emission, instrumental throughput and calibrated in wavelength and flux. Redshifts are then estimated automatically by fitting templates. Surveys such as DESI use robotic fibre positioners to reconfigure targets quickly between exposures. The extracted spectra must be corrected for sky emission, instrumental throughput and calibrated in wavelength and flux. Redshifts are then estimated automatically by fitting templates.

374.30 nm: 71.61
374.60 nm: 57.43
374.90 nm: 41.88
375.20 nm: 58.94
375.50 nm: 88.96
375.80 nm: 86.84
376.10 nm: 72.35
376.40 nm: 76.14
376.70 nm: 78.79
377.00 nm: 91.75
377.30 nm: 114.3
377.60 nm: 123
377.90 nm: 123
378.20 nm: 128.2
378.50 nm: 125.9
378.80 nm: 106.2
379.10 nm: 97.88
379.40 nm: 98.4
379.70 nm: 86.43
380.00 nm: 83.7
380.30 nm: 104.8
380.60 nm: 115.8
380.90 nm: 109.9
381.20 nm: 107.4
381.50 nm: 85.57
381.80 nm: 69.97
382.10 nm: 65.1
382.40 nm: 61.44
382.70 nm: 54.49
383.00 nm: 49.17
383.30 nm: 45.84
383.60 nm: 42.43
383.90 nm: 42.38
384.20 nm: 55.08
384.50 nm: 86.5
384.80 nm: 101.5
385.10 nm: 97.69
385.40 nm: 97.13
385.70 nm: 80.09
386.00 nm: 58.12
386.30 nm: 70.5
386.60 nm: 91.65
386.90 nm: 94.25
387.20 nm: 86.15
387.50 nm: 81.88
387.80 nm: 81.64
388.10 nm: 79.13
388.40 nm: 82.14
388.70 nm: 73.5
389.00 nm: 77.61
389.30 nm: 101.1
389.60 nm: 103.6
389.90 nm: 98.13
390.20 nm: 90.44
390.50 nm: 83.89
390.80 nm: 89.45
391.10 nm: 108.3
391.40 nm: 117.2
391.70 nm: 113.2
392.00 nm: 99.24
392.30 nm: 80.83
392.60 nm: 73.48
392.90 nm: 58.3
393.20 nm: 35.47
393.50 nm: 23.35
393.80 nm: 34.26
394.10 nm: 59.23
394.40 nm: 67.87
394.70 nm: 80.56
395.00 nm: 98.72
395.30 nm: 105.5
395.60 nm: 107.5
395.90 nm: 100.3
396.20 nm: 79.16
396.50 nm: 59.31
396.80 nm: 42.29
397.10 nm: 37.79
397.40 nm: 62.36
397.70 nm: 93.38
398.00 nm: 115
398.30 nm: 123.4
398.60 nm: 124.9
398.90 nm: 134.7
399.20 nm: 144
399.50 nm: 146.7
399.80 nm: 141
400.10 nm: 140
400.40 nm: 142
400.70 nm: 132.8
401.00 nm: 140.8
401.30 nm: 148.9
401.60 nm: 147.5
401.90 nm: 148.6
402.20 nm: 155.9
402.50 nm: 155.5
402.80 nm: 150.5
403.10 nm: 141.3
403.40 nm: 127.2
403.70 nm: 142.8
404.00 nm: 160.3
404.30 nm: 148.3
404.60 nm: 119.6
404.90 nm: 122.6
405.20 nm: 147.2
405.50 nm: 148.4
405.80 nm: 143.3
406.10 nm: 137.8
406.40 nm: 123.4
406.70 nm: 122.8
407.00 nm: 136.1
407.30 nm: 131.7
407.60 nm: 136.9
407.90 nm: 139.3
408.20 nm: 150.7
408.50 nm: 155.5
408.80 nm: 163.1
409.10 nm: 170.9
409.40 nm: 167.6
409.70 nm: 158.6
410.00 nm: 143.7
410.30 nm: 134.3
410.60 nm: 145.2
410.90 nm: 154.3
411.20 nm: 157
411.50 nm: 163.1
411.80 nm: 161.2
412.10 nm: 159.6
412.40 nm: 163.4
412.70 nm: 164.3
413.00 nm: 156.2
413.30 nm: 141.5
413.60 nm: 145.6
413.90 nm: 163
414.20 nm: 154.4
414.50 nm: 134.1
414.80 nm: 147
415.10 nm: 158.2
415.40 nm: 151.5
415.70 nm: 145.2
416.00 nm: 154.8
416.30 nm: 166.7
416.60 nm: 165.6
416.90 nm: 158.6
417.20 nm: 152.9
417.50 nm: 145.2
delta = 388.03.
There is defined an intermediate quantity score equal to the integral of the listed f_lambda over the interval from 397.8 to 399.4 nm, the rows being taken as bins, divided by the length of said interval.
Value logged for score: 128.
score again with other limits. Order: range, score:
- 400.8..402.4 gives 148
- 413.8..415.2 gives 151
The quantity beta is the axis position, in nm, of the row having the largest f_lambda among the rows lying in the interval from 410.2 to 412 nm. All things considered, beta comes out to 411.50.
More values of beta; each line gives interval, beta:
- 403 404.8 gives 404.00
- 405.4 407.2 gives 405.50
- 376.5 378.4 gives 378.20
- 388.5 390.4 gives 389.60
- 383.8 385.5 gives 384.80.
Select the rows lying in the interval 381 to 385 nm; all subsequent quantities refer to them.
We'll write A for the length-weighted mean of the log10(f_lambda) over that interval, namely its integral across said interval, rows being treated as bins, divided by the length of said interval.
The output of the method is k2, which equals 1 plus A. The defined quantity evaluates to 2.81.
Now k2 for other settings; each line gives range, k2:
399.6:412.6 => 3.16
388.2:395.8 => 2.89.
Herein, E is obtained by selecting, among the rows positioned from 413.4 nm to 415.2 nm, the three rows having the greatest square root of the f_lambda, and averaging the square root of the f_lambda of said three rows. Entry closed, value 12.6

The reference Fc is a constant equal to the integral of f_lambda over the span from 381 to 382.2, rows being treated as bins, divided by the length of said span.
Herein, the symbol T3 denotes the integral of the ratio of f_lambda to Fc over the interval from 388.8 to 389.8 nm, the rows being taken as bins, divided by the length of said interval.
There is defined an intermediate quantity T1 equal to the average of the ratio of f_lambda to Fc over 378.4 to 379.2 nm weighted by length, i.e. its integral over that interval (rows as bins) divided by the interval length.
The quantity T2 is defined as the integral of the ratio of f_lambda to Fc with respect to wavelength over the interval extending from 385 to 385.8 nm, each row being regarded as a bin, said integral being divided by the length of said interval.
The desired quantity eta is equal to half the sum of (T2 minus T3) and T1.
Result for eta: 0.65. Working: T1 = 1.31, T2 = 1.1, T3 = 1.11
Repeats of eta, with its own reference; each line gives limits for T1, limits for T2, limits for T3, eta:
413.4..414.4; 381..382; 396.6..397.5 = 1.15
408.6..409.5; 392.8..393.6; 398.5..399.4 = 0.41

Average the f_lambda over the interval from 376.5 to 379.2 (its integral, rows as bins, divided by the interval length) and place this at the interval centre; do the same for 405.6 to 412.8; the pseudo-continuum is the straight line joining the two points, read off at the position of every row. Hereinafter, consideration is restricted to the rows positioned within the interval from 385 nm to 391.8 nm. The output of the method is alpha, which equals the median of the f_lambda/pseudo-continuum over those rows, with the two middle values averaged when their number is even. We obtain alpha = 0.7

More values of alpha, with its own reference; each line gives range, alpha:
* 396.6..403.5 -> 1.0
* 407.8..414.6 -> 1.0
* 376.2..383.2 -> 0.9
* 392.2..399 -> 0.6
